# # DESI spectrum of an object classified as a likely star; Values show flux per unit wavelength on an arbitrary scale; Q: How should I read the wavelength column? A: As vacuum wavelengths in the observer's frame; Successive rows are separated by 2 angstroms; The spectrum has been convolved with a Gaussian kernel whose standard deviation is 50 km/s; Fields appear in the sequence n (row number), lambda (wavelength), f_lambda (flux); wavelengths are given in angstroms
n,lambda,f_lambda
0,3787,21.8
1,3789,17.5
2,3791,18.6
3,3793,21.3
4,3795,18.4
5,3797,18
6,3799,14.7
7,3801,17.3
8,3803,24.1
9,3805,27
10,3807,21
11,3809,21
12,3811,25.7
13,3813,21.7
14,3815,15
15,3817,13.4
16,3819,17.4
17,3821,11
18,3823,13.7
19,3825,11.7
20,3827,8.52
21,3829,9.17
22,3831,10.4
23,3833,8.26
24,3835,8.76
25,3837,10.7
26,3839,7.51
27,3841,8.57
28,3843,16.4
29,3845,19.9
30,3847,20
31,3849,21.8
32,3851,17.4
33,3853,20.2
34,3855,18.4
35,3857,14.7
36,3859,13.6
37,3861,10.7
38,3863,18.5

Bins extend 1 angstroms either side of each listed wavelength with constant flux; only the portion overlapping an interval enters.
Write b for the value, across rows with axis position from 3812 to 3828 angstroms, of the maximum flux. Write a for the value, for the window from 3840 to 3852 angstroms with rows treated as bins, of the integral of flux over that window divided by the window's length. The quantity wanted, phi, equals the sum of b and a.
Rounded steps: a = 17.3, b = 21.7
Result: 39.0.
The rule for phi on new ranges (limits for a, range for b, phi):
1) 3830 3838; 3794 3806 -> 36.5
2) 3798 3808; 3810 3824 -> 46.5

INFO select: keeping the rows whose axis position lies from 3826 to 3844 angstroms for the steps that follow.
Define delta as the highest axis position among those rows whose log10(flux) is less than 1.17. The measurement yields 3841 angstroms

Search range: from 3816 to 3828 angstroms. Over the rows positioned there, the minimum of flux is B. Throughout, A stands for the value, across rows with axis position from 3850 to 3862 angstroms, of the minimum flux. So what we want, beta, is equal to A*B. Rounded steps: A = 10.7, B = 8.52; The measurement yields 91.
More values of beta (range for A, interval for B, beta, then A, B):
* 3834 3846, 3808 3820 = 101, 7.51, 13.4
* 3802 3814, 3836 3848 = 158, 21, 7.51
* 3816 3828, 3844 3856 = 148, 8.52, 17.4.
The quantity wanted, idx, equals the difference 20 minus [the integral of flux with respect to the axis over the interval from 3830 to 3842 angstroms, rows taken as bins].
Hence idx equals -88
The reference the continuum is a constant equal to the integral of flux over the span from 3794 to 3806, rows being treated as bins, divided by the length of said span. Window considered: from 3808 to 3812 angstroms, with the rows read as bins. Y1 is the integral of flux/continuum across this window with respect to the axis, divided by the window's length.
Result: 1.2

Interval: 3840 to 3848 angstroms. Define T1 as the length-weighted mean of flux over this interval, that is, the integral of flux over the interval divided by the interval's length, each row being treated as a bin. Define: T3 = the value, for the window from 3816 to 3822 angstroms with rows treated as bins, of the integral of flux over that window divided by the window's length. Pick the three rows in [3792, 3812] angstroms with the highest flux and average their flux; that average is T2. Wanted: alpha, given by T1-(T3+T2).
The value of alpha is -23.3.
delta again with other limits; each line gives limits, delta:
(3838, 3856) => 3841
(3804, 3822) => 3821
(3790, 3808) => 3799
